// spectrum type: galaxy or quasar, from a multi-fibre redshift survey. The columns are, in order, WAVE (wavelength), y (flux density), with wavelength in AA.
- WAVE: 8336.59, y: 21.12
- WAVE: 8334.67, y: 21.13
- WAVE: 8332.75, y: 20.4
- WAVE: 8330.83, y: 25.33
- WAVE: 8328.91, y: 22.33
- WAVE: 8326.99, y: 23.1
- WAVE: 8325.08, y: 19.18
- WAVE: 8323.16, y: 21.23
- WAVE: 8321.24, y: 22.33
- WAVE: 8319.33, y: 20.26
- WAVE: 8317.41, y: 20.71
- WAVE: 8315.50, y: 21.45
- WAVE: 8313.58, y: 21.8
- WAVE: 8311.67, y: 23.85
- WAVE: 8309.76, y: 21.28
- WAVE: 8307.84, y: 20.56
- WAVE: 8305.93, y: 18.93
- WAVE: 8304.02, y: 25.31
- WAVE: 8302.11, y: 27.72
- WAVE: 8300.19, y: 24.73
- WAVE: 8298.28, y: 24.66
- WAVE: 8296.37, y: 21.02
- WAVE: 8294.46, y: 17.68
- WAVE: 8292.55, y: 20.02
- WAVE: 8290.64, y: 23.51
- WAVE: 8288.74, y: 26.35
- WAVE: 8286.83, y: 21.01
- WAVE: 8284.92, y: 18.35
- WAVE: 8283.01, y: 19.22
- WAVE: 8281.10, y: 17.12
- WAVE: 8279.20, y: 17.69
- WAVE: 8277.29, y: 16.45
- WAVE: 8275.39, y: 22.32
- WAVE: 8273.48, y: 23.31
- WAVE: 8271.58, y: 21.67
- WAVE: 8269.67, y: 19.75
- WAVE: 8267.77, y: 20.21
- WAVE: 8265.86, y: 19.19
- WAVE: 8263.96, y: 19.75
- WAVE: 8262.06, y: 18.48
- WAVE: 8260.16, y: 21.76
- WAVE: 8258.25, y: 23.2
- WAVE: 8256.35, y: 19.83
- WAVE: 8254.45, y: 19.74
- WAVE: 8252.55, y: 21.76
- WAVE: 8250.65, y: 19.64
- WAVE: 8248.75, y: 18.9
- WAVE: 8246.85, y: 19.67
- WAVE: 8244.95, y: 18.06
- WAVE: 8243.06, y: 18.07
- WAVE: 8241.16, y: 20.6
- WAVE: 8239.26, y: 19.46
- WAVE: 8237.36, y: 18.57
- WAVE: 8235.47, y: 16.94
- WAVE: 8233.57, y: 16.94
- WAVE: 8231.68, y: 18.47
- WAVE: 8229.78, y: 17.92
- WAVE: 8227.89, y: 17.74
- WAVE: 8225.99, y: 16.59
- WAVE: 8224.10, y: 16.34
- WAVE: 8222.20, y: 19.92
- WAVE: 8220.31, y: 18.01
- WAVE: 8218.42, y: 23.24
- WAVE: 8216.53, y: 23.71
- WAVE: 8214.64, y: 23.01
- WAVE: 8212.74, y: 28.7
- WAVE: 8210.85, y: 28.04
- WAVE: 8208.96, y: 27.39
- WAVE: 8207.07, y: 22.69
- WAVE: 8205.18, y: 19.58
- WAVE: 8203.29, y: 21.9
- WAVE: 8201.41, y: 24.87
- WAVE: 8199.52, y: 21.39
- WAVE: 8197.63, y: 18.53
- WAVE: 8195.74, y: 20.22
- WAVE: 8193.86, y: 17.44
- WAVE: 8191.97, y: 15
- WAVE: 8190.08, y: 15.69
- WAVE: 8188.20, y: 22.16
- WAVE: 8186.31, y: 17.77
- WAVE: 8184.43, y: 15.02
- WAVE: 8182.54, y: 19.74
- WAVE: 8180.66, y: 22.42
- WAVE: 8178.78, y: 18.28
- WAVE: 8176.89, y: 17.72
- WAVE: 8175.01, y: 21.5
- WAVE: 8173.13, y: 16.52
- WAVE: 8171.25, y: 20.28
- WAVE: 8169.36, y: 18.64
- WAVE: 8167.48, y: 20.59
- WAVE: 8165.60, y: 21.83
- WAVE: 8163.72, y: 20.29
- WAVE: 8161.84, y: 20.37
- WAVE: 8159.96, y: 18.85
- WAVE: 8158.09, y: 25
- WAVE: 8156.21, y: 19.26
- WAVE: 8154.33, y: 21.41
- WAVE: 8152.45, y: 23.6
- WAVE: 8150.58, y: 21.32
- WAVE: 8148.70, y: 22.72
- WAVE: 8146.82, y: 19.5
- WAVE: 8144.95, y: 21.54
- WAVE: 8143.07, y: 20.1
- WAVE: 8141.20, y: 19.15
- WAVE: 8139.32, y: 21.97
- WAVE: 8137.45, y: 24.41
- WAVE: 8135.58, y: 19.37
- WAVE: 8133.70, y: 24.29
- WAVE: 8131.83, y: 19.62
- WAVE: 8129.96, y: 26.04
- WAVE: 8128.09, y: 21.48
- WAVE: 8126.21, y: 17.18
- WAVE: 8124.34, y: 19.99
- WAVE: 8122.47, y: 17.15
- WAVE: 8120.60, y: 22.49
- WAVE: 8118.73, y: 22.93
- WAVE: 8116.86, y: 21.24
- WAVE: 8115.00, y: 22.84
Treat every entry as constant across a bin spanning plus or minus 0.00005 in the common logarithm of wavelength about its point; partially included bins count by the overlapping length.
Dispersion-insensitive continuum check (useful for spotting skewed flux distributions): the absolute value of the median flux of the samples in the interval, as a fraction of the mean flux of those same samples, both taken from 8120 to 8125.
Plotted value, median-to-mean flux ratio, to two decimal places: 1.01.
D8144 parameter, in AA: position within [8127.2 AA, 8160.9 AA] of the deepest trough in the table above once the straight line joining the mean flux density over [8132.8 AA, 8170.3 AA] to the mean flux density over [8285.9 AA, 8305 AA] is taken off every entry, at 8159.96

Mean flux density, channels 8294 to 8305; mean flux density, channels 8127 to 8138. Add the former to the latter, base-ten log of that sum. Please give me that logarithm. 1.66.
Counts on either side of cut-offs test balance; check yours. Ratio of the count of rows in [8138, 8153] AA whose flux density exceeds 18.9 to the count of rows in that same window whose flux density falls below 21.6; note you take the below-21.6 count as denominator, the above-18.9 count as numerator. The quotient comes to 1.6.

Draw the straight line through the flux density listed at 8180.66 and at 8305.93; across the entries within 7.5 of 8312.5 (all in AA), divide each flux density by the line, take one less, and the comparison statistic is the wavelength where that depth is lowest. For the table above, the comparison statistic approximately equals 8305.93 AA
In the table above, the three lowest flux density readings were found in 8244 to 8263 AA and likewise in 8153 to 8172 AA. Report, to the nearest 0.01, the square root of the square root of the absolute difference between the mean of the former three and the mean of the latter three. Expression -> 0.81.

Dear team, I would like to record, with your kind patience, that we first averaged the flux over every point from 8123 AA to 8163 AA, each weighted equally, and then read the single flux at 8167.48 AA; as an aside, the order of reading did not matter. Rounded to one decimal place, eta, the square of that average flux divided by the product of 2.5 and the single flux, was 8.8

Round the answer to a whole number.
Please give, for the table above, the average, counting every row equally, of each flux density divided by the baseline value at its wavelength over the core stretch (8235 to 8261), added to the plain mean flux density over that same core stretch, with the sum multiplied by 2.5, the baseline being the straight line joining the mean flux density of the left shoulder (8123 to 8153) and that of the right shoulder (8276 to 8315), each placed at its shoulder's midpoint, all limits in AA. 52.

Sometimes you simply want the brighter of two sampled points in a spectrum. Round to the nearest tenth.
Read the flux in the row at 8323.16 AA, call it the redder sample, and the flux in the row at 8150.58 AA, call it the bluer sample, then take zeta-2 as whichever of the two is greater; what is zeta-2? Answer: 21.3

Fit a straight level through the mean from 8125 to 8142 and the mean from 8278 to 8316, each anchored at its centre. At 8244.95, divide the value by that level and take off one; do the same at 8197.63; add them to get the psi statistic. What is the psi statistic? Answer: -0.30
